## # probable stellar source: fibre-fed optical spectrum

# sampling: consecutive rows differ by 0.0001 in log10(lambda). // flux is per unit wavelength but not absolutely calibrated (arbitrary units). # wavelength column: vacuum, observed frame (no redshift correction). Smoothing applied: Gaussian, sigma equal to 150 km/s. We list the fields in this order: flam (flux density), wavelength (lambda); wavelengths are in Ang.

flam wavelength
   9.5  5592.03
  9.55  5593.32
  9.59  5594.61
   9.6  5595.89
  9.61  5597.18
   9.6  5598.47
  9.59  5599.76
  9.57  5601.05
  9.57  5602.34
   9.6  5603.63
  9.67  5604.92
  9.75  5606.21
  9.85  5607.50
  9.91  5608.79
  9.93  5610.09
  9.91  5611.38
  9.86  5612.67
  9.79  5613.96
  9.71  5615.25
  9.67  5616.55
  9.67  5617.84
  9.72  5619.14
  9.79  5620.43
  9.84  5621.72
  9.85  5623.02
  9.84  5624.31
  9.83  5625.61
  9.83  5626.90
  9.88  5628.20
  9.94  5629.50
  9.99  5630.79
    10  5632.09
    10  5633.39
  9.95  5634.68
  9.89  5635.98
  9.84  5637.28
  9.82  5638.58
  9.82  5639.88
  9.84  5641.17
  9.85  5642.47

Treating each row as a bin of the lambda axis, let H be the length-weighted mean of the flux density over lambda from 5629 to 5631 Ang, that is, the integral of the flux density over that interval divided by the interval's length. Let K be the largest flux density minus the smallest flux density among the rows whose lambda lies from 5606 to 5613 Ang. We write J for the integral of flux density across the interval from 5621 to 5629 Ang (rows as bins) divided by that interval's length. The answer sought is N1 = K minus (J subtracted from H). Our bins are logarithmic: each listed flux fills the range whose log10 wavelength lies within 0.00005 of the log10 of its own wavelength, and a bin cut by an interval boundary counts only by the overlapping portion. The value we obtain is 0.03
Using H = 9.99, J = 9.8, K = 0.180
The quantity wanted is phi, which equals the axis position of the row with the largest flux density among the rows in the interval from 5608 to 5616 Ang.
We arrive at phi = 5610.09 Ang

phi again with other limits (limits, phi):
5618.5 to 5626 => 5623.02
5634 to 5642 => 5634.68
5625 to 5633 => 5632.09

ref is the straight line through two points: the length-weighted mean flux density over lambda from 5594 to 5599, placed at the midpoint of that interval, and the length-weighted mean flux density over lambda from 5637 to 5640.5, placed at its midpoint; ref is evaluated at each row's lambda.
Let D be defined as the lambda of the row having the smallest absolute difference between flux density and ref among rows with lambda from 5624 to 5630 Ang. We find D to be 5626.90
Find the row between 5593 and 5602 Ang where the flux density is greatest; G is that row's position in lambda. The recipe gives 5597.18 Ang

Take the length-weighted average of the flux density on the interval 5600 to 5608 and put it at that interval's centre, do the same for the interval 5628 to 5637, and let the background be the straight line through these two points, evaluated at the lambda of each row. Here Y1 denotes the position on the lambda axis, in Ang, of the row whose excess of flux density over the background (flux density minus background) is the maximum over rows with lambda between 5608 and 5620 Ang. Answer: 5610.09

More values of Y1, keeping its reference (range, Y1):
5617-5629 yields 5621.72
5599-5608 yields 5607.50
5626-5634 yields 5630.79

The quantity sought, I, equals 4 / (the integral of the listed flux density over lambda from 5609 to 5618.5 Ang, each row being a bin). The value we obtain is 0.0430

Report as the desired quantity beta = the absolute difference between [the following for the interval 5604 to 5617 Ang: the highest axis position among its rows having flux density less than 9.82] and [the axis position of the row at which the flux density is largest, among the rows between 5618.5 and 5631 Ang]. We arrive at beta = 14.2 Ang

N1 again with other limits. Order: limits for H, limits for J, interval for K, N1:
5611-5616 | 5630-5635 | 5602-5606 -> 0.29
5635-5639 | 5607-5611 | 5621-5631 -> 0.20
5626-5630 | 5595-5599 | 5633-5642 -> -0.07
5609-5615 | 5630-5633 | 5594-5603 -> 0.17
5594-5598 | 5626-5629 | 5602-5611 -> 0.59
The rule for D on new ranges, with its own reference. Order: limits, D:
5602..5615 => 5604.92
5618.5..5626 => 5619.14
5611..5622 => 5619.14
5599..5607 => 5604.92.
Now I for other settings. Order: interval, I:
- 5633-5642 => 0.0450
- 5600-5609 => 0.0459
